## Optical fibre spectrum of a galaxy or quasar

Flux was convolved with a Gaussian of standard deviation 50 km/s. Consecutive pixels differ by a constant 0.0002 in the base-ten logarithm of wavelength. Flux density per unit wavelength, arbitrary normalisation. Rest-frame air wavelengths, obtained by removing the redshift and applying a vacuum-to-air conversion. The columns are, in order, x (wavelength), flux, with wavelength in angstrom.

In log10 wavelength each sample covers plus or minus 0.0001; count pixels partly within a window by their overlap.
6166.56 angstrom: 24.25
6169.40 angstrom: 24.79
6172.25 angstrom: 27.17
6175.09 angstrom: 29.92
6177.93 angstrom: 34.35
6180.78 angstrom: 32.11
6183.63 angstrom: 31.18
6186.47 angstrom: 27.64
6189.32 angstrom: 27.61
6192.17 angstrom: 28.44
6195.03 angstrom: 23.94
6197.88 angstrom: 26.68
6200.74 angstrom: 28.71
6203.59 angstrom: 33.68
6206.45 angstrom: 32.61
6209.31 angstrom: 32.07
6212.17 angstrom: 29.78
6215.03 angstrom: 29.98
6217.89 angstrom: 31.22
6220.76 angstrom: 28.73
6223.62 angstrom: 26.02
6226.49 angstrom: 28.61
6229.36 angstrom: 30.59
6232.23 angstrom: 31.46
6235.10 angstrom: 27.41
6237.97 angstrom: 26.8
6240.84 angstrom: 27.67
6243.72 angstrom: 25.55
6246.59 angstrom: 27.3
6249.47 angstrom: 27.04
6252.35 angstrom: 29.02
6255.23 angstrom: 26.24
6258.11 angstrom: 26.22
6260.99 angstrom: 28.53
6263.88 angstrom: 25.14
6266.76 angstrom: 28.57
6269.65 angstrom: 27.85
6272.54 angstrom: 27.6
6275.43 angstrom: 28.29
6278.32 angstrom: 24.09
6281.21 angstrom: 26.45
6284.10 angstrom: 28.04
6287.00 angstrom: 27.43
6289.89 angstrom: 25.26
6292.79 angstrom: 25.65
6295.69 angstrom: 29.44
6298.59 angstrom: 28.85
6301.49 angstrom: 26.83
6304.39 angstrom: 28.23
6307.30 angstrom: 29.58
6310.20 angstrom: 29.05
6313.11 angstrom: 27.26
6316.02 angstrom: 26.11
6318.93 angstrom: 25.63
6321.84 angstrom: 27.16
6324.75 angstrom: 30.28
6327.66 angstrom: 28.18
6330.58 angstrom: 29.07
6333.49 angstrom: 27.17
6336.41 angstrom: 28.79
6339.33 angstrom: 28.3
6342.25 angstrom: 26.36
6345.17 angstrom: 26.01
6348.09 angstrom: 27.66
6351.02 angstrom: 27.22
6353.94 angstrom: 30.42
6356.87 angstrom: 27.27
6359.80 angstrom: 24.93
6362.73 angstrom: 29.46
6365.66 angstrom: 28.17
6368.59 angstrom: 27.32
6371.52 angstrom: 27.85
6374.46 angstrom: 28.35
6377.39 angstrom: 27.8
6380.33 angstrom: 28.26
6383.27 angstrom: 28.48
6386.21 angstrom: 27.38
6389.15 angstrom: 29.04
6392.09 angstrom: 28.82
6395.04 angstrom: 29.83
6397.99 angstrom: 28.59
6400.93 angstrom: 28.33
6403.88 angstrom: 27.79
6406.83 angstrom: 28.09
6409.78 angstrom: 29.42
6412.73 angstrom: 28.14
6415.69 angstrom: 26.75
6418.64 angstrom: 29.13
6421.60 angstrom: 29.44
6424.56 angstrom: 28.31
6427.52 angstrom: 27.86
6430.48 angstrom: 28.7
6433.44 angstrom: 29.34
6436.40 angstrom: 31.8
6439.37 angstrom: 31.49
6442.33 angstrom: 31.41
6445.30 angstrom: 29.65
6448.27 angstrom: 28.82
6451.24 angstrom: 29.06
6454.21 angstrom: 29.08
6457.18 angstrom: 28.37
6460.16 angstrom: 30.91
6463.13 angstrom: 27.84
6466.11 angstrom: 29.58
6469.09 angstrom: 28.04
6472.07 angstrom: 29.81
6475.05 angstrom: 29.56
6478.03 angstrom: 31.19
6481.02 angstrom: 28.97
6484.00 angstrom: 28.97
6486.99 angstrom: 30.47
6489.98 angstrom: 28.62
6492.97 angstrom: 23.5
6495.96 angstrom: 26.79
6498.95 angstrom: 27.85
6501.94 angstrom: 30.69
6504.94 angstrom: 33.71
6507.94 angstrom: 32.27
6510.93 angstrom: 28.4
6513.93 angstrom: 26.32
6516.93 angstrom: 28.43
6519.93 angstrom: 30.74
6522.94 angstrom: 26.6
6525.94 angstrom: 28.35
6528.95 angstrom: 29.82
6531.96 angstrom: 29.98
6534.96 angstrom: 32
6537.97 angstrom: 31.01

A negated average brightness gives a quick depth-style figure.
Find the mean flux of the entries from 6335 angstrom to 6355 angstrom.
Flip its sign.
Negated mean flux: -27.8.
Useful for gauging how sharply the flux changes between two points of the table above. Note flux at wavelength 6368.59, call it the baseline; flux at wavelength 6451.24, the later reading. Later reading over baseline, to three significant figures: 1.06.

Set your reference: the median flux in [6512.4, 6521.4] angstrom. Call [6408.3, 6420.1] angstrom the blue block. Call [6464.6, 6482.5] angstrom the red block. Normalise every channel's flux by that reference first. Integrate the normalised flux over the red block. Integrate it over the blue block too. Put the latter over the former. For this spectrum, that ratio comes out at 0.63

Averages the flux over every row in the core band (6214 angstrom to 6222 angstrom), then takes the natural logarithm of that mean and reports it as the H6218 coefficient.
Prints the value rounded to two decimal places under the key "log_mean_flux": 3.40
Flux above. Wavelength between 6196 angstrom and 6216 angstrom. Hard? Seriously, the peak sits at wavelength 6203.59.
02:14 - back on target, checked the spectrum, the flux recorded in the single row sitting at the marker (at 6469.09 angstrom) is 28.04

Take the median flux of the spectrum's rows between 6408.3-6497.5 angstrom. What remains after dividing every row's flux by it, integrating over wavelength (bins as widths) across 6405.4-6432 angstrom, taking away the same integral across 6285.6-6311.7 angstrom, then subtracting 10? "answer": -9.0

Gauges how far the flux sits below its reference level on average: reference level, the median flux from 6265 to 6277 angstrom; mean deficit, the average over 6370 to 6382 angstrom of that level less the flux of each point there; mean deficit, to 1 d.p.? 0.0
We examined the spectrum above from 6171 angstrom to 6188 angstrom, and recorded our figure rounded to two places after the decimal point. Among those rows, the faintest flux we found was 27.17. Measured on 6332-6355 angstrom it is 26.01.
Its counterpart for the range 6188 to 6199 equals 23.94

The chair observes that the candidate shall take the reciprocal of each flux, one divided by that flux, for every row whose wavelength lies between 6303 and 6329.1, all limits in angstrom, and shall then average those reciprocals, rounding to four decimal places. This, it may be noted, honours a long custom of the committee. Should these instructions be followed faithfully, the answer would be 0.0359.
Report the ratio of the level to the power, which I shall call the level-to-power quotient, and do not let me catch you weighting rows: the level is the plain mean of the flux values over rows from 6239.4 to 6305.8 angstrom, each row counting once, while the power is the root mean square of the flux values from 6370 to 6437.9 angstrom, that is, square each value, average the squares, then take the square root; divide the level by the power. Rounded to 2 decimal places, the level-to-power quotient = 0.95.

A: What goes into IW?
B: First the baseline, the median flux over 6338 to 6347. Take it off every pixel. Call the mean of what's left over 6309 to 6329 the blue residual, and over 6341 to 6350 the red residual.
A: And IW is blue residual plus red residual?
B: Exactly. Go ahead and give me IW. 1.6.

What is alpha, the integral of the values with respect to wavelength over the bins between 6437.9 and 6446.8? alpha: 275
